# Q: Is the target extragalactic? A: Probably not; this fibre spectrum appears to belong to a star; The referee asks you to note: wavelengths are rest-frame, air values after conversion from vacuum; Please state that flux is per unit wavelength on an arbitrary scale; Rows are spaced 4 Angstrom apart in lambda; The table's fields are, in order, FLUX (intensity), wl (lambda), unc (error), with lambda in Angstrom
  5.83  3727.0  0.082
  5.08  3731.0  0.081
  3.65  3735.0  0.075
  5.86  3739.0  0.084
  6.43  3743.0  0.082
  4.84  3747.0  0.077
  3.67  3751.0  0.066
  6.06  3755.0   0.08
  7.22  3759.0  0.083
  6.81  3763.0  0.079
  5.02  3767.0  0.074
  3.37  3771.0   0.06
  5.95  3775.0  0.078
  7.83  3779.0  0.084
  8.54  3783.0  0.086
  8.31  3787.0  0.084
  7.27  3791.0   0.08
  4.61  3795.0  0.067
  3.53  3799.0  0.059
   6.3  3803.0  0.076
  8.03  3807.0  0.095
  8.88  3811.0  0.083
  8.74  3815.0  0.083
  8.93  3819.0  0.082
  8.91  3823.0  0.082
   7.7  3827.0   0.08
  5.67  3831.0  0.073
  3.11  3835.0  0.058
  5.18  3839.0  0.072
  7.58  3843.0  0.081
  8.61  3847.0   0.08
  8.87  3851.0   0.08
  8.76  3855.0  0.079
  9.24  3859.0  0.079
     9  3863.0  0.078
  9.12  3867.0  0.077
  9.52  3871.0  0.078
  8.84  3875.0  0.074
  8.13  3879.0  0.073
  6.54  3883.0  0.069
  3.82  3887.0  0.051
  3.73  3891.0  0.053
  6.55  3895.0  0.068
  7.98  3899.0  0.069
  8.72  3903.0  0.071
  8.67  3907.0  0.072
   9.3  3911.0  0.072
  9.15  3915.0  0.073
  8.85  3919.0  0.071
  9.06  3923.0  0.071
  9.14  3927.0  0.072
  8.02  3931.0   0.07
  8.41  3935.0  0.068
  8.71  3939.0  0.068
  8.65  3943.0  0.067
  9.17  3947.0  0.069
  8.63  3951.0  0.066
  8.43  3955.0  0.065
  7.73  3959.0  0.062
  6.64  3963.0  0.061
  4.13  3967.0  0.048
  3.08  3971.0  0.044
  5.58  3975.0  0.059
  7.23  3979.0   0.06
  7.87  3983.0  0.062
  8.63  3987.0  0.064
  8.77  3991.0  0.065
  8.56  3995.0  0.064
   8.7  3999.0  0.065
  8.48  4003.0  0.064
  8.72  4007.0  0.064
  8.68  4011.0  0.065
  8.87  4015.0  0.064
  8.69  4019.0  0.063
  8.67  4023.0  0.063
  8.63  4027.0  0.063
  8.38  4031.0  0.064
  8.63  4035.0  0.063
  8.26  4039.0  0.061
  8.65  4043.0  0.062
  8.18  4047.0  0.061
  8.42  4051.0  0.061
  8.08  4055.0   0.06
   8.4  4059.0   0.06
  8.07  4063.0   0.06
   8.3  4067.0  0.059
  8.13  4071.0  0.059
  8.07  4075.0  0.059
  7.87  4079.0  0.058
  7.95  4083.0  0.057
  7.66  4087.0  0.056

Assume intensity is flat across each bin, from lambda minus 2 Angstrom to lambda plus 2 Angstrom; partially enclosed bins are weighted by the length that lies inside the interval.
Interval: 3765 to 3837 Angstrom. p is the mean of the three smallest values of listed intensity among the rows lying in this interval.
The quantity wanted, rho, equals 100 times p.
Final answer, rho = 334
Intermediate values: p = 3.3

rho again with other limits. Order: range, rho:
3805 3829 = 816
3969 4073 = 530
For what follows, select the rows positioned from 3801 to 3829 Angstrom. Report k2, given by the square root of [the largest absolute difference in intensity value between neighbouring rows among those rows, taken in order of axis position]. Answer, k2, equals 1.32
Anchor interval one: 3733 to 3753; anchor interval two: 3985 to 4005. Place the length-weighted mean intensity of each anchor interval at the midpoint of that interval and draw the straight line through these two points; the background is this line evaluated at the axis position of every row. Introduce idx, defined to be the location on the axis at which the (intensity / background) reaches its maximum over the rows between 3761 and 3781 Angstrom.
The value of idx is 3779.0 Angstrom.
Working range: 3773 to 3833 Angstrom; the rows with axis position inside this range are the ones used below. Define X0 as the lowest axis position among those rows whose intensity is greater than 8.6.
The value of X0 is 3811.0 Angstrom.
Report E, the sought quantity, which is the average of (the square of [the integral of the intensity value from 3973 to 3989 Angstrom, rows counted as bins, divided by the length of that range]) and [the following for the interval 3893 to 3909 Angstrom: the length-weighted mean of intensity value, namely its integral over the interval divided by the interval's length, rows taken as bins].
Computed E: 31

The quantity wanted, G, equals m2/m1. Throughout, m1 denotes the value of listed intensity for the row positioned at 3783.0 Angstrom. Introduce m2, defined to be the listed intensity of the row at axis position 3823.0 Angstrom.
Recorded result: 1.04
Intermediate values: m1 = 8.54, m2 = 8.91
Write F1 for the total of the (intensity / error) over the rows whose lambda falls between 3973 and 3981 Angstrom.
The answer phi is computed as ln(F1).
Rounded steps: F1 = 215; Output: 5.4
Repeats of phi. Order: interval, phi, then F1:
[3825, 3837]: 5.4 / 228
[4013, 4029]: 6.3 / 551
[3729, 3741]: 5.2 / 181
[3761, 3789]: 6.4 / 578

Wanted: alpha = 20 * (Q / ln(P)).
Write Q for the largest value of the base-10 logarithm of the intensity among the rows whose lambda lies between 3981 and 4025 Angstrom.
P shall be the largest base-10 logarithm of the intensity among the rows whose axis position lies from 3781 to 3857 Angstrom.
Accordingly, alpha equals -376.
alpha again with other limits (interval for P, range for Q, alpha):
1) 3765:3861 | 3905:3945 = -555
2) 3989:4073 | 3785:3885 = -366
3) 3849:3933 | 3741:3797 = -863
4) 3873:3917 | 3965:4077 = -592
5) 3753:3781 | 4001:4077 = -169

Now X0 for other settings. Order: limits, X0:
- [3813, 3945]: 3815.0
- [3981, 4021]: 3987.0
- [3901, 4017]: 3903.0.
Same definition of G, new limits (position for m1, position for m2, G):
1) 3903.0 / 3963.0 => 0.76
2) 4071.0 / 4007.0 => 1.07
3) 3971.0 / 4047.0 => 2.66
